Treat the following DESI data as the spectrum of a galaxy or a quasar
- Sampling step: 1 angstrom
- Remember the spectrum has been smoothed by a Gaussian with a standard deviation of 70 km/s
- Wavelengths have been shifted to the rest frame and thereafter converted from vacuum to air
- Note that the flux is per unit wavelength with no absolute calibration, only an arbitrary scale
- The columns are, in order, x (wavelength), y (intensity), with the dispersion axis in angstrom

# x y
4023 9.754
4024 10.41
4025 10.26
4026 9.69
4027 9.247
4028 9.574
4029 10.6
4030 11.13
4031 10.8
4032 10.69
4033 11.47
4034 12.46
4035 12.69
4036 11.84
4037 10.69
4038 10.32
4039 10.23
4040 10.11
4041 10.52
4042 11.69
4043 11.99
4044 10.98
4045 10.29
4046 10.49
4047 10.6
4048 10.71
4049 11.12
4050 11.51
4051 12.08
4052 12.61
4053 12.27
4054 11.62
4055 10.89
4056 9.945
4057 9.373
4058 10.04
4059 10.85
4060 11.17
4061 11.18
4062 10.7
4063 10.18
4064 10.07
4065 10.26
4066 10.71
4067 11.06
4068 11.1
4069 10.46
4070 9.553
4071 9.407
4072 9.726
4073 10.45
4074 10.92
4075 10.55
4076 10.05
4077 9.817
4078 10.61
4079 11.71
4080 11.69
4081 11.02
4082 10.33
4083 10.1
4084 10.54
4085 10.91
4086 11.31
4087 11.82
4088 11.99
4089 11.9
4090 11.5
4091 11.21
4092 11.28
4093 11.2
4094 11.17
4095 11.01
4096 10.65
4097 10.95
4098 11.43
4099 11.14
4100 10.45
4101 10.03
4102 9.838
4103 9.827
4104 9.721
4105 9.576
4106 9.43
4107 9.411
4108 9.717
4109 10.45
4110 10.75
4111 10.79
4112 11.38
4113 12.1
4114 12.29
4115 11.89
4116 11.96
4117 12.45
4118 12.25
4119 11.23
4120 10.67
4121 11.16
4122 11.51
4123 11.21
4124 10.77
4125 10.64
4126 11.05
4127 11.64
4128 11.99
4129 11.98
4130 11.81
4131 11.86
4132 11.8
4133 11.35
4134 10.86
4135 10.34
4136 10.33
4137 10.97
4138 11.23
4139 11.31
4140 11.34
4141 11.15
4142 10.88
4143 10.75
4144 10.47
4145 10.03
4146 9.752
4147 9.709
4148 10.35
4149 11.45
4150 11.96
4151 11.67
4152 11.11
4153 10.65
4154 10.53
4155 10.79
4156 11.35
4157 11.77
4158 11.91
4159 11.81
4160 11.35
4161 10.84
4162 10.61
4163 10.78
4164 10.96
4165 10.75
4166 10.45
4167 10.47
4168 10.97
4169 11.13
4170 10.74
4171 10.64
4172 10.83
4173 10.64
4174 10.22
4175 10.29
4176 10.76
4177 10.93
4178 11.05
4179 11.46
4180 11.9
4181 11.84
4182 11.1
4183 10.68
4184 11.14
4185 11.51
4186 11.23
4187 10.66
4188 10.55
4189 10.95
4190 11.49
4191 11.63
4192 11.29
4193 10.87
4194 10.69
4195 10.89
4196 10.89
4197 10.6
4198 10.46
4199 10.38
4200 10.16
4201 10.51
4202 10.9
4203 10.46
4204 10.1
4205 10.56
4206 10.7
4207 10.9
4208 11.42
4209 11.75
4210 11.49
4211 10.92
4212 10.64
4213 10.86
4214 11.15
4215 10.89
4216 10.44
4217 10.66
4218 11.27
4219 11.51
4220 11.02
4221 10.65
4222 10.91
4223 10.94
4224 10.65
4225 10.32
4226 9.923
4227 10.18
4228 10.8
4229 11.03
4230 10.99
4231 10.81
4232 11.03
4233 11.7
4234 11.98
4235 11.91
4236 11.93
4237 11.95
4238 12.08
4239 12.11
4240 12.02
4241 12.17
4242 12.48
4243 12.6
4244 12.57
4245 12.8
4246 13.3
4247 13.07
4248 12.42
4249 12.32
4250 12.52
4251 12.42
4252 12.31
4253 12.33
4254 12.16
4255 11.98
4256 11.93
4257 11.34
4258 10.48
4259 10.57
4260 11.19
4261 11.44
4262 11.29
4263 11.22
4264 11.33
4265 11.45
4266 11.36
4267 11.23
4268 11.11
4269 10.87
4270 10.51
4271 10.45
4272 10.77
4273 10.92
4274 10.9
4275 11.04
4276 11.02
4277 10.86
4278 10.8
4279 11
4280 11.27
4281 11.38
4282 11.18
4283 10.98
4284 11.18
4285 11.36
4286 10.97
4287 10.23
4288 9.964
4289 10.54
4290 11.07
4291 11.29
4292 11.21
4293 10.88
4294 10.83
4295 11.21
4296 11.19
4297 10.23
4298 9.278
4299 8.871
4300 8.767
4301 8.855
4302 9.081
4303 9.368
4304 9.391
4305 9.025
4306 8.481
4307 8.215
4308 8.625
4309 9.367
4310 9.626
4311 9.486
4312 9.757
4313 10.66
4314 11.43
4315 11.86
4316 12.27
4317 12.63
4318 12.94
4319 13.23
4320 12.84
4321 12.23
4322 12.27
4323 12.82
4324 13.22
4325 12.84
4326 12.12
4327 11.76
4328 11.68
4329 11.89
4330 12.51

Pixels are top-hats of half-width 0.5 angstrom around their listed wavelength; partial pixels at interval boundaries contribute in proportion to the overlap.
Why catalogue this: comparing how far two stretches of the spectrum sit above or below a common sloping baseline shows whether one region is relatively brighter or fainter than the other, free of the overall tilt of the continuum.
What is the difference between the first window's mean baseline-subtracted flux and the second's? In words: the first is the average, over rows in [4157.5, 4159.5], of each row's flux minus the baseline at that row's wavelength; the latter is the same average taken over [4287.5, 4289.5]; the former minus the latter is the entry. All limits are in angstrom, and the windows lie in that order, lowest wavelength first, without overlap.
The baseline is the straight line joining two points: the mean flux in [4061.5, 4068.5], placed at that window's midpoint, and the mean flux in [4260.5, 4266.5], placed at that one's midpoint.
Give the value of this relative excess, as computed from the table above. 2.1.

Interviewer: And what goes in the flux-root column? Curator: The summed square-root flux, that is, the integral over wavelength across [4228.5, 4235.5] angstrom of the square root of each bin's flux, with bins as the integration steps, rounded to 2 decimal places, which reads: 23.58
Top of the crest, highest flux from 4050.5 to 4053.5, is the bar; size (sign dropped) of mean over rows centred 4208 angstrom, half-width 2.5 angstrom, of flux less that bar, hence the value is 1.4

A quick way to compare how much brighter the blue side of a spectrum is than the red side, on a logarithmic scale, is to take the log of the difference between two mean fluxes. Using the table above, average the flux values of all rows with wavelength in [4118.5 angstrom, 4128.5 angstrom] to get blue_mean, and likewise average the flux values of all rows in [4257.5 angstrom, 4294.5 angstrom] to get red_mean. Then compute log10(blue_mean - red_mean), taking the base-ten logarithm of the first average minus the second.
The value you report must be -0.7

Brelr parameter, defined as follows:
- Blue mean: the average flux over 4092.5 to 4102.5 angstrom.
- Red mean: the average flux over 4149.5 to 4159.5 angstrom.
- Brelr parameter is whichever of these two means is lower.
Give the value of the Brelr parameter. 10.79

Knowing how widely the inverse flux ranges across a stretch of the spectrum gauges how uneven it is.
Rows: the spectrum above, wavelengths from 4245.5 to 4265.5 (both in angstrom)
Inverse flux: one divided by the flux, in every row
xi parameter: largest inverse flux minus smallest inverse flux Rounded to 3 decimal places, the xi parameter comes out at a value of 0.020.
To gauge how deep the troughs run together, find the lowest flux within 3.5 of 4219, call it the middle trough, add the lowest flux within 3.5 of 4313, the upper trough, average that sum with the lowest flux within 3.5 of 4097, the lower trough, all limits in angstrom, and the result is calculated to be 15.2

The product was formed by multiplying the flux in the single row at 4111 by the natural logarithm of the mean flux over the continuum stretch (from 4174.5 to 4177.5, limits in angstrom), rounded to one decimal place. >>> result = 25.5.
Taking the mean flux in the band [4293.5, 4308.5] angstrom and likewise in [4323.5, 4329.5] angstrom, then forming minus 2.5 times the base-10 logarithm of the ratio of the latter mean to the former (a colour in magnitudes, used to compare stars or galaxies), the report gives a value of -0.28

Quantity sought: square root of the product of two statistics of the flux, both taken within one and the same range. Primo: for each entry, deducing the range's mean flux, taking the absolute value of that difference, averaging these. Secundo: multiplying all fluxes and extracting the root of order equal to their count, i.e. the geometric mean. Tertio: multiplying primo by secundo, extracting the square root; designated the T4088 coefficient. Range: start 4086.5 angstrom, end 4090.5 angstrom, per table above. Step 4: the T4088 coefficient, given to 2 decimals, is 1.34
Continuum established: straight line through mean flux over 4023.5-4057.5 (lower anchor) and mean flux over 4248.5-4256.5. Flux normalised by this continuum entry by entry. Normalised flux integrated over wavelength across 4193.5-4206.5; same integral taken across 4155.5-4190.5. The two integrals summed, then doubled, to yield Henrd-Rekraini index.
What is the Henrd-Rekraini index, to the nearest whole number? 89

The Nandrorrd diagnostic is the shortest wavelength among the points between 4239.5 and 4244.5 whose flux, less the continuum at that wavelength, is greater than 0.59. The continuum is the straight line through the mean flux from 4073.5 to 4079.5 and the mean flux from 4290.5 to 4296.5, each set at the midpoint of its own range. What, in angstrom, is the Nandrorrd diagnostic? 4240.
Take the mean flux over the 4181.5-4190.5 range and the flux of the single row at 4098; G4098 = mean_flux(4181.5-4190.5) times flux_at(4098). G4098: 126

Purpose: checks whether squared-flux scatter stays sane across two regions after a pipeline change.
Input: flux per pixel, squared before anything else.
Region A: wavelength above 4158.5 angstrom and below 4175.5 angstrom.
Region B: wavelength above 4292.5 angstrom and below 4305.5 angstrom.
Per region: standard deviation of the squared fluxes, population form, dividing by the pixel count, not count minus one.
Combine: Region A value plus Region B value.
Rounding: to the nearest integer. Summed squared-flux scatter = 27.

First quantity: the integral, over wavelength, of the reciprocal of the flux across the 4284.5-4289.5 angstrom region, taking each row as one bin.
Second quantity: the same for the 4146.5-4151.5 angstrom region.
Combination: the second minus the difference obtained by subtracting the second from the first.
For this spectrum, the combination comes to 0.44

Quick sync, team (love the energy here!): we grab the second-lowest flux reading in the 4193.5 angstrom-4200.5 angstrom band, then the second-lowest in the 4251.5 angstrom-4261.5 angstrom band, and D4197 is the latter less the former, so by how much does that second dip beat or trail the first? 0.2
